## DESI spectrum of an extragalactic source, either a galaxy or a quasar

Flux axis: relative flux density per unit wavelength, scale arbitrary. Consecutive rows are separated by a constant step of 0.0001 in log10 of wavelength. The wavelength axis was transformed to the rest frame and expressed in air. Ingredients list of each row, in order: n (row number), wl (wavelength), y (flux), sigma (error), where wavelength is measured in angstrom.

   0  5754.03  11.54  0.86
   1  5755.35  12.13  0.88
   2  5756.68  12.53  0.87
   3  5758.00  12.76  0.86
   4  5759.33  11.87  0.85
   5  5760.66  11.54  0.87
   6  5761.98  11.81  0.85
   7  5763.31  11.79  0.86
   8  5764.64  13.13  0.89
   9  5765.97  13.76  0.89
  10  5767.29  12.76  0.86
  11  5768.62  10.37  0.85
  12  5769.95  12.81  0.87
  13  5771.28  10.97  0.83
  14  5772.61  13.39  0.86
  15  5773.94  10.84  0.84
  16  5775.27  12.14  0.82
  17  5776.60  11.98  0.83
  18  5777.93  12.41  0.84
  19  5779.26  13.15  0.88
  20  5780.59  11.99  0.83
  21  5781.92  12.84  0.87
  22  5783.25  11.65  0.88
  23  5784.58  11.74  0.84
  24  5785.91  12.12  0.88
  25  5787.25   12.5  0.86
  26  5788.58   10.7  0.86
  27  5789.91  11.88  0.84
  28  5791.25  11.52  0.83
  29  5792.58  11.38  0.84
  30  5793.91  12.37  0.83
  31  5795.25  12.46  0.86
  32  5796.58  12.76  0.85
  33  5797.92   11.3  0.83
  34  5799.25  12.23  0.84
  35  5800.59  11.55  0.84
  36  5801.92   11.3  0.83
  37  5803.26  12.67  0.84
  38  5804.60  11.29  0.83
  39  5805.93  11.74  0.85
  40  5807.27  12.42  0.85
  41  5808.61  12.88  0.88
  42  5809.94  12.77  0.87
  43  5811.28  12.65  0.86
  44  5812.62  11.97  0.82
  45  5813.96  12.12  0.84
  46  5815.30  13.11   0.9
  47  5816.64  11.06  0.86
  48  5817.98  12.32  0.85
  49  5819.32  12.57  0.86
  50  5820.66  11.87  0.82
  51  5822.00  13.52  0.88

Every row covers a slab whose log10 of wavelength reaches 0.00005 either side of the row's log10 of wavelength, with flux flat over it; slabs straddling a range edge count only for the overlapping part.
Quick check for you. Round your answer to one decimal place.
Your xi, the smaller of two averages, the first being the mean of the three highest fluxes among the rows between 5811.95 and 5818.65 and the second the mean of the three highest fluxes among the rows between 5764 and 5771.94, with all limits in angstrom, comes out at 12.5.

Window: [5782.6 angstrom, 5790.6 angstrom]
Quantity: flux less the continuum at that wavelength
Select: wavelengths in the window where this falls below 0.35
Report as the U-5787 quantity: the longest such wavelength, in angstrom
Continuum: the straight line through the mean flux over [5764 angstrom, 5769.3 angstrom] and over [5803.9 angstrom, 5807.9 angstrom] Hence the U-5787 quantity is 5789.91 angstrom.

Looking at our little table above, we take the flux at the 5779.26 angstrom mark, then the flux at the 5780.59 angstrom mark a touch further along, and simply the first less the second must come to 1.2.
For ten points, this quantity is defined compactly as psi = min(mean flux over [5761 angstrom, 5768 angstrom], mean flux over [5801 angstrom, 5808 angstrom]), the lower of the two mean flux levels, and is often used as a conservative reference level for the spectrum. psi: 11.9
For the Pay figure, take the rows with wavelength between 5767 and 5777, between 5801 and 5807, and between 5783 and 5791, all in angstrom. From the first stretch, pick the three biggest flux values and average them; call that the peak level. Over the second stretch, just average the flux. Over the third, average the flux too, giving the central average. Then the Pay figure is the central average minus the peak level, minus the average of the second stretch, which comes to -13.0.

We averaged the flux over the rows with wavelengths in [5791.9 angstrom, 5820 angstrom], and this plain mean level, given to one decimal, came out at 12.1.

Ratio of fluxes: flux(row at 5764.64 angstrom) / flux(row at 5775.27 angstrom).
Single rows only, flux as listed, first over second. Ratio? 1.08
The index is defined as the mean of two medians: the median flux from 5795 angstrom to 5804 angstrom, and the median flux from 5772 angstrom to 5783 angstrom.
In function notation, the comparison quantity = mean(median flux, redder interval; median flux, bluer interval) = 12.3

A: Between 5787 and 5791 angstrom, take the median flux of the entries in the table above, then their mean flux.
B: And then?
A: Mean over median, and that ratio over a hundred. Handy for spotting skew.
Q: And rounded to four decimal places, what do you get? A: 0.0098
